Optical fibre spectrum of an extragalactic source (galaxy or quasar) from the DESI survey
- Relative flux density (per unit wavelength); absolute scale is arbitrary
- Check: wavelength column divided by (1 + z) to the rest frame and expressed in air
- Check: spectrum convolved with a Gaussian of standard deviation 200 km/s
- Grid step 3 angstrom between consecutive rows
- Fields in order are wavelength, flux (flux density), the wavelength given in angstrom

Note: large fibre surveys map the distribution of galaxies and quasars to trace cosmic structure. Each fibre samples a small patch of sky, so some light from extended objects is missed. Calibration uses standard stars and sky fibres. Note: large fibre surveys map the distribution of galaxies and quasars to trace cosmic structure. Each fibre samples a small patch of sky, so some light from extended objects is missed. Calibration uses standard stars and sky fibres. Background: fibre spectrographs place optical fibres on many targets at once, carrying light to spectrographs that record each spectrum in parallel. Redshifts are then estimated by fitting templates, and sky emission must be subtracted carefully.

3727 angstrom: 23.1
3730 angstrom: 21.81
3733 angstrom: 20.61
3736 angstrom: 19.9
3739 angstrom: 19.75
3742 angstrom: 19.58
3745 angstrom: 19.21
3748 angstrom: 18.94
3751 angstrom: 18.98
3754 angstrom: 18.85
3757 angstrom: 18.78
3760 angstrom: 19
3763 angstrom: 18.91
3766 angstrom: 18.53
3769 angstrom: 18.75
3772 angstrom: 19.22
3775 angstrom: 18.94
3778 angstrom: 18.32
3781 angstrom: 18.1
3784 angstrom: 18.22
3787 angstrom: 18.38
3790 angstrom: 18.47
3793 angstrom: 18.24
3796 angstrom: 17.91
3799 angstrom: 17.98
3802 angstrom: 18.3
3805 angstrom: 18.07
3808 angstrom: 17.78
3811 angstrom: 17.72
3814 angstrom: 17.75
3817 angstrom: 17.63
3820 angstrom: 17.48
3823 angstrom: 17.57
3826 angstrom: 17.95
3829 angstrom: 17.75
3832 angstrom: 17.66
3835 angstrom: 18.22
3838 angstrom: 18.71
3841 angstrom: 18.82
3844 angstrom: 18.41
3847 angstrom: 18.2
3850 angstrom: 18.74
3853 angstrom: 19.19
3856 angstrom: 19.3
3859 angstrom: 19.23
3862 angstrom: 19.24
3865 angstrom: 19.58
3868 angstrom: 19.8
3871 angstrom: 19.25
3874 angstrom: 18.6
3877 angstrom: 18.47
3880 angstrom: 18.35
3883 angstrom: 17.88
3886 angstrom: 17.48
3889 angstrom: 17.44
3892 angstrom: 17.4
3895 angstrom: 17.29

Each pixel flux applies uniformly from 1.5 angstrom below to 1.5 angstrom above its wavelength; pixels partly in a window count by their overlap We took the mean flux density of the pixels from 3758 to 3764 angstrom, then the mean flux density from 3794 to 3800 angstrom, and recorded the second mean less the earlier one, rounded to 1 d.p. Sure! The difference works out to -1.0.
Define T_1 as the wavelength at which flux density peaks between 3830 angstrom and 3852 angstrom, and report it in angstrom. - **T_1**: 3841 angstrom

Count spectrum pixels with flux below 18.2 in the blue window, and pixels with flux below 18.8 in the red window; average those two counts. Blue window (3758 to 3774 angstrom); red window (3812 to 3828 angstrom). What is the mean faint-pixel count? 2.5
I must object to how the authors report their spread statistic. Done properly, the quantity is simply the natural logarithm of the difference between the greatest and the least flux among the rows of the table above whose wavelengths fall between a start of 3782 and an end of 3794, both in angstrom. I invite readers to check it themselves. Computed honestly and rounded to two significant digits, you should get -1.4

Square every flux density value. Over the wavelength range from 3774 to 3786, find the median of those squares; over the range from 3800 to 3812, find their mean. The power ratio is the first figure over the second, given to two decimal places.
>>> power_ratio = 1.03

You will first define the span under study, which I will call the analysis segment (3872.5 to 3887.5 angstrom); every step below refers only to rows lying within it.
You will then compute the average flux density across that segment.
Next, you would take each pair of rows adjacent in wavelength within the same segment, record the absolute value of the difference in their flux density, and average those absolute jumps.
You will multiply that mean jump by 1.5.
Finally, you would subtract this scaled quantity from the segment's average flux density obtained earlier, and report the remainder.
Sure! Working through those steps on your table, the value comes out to 17.7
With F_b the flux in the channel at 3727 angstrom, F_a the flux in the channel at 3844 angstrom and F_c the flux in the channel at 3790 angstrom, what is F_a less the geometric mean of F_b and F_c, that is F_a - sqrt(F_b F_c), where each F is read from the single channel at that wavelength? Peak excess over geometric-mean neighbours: -2.2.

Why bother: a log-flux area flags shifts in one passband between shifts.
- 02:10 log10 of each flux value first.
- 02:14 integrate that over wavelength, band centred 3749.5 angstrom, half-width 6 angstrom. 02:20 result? 15.3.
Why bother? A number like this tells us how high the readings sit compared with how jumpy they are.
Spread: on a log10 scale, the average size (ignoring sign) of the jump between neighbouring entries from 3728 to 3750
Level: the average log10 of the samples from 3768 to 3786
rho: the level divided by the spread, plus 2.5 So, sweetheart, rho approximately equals 127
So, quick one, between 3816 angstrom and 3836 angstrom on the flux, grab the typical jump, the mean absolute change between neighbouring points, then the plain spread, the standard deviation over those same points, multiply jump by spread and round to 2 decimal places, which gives 0.06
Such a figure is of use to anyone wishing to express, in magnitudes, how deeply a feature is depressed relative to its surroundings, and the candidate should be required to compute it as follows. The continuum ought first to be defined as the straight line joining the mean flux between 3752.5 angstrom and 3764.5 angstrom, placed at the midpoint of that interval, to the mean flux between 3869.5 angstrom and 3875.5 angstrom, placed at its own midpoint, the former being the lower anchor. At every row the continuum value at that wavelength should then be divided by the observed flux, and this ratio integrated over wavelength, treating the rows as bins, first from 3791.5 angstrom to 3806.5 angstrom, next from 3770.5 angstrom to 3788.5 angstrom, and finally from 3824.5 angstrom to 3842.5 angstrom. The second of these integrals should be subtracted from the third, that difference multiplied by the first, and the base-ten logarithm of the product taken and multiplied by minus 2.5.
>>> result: -1.9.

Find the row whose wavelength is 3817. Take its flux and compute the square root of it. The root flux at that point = 4.20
